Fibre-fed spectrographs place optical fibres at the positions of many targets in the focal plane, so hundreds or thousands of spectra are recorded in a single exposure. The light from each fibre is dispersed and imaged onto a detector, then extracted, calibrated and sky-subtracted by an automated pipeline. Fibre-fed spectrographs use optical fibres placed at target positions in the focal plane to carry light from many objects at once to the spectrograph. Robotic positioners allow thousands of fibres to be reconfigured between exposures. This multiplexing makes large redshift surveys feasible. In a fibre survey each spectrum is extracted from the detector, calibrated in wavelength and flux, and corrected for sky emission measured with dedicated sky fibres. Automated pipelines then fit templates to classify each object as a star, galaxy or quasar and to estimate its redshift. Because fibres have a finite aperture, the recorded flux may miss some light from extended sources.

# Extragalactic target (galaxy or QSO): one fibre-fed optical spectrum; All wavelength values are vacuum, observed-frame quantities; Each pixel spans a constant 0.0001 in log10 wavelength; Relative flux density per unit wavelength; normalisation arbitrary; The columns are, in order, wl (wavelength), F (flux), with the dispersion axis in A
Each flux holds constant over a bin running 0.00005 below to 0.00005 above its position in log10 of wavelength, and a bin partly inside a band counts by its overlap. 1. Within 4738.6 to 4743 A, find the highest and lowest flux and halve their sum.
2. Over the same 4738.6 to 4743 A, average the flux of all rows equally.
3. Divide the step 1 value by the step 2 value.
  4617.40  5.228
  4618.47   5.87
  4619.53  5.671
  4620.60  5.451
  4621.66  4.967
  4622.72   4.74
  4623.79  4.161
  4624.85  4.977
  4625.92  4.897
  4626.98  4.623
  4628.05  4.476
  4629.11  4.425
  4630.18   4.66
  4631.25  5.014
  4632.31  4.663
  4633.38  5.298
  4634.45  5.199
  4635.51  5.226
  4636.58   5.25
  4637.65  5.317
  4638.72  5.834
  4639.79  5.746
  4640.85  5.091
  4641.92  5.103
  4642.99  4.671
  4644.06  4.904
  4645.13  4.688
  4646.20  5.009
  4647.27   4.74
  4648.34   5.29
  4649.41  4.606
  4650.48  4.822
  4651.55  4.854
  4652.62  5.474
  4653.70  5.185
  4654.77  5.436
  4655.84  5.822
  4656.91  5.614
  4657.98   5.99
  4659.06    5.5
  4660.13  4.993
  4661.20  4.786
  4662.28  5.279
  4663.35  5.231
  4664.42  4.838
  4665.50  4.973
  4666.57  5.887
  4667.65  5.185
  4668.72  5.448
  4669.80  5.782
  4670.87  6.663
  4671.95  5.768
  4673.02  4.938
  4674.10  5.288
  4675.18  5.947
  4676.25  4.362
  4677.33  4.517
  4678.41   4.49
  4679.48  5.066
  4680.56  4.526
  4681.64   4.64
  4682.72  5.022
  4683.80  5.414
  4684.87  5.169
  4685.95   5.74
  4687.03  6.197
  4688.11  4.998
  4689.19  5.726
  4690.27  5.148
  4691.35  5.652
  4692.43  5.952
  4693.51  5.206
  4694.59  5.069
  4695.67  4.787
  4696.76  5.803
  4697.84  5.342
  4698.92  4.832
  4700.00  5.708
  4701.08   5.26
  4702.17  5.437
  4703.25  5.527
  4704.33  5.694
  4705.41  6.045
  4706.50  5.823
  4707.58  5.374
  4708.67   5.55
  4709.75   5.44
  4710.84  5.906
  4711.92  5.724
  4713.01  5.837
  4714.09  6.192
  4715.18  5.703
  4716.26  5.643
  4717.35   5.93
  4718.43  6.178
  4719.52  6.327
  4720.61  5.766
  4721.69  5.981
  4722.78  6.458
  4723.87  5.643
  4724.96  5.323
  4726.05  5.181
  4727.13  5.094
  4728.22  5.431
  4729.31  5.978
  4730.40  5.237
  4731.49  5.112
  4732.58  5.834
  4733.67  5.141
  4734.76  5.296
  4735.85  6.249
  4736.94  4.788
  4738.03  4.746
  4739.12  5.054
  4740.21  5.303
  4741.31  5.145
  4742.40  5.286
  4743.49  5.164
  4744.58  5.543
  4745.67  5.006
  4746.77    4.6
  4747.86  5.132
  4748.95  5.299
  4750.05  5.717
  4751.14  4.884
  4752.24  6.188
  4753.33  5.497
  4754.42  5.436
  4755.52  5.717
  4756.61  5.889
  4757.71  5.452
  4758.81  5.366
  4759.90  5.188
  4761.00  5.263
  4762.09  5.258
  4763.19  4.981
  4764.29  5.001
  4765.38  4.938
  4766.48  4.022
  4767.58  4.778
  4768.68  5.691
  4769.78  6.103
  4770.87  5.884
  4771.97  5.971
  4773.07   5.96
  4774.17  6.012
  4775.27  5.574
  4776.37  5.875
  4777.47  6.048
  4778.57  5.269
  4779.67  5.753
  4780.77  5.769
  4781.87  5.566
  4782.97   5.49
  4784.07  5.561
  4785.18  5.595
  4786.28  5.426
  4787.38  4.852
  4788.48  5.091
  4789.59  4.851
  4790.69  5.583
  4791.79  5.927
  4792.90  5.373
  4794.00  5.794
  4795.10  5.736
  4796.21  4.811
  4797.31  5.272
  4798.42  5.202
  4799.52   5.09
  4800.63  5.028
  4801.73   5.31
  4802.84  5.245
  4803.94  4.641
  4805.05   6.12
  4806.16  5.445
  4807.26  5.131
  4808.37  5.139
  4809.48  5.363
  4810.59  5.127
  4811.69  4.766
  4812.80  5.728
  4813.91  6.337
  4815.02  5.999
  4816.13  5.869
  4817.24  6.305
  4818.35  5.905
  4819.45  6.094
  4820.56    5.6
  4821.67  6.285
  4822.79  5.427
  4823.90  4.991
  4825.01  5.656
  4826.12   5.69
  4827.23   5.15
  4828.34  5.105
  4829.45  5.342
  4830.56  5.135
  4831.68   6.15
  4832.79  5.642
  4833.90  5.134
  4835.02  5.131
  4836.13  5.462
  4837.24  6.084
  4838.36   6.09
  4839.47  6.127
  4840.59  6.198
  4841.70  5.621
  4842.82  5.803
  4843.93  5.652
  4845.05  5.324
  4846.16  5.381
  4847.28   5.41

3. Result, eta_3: 1.00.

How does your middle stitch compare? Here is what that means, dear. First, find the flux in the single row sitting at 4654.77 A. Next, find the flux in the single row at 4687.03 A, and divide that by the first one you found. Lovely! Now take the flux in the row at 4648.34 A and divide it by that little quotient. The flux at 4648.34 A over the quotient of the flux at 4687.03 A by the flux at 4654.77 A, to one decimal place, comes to 4.6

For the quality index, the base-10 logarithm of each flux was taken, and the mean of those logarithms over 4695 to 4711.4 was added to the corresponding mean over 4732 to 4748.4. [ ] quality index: 1.46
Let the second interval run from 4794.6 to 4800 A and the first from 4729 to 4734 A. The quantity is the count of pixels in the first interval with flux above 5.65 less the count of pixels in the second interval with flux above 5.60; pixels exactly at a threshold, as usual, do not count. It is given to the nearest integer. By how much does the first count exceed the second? 1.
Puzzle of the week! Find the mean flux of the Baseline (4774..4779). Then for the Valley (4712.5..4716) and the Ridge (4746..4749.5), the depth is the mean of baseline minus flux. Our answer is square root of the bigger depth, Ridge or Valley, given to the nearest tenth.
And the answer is 0.9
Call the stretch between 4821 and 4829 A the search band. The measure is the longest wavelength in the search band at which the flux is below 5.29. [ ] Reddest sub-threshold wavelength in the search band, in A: 4828.34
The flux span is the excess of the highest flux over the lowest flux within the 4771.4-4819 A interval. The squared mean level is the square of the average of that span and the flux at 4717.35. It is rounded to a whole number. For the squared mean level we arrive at 15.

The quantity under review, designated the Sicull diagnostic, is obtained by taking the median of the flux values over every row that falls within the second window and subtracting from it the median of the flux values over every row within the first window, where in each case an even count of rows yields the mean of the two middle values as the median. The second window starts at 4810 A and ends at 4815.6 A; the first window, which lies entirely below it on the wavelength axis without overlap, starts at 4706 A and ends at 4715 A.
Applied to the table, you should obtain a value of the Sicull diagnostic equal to -0.05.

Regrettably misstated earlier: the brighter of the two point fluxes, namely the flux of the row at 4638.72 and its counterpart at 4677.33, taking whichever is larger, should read 5.83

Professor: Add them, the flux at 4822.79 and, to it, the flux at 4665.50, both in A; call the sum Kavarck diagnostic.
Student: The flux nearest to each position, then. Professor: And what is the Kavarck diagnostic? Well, 10.4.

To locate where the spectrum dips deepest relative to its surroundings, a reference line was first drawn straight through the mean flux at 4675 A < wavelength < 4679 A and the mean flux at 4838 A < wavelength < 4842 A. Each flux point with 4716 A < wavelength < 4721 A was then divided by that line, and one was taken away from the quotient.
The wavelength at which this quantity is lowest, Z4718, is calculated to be 4716.26 A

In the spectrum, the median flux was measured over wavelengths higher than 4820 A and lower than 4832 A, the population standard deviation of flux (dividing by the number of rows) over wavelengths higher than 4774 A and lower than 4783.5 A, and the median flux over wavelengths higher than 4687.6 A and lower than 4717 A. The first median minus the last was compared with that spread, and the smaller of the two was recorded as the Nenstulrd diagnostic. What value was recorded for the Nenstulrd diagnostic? -0.2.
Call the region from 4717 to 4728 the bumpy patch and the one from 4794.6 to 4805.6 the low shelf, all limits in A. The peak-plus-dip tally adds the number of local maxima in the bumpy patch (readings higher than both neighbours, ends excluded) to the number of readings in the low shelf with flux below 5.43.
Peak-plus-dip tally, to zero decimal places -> 10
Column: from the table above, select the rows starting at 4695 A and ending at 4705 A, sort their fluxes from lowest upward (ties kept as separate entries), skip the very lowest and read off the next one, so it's 4.832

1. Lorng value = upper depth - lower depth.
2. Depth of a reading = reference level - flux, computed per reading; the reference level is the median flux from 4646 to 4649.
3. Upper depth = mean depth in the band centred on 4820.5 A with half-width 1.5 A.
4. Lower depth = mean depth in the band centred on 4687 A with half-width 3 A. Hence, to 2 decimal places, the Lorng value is -0.43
